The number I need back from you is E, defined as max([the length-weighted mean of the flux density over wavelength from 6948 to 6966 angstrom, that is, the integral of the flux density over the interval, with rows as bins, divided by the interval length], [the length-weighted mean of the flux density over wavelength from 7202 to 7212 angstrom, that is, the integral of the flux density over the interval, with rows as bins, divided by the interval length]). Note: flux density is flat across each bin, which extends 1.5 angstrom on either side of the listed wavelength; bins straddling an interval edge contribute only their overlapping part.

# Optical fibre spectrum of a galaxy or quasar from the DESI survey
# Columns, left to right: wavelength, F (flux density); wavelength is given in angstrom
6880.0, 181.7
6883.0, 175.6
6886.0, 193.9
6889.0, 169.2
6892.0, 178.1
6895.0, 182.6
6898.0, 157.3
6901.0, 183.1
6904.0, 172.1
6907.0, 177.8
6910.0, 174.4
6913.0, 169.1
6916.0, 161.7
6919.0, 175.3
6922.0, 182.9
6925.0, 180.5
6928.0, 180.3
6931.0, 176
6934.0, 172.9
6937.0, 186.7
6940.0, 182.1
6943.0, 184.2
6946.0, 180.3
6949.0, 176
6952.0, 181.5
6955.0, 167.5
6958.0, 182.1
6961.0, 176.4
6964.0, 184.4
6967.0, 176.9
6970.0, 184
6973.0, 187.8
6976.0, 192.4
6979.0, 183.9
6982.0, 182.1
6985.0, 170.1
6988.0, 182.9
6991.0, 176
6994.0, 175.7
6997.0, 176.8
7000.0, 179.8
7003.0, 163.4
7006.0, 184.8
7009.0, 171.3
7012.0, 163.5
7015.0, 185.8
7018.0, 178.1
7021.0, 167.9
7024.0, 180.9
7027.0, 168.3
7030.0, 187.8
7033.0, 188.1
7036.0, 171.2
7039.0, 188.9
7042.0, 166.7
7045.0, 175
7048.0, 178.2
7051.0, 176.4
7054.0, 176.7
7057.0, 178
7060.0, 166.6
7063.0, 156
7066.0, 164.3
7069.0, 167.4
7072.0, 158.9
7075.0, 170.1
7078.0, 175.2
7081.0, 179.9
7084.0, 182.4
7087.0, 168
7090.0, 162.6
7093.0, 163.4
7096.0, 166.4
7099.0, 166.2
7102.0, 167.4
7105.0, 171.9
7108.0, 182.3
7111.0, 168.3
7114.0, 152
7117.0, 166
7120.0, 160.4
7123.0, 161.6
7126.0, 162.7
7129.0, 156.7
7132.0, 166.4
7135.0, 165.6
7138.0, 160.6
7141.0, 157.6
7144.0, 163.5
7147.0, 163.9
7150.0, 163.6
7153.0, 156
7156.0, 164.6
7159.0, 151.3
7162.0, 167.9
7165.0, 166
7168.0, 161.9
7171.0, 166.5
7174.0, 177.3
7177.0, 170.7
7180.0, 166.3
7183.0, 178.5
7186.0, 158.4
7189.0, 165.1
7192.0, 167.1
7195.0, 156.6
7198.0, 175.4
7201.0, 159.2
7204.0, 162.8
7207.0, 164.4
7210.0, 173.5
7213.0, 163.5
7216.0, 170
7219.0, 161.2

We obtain 178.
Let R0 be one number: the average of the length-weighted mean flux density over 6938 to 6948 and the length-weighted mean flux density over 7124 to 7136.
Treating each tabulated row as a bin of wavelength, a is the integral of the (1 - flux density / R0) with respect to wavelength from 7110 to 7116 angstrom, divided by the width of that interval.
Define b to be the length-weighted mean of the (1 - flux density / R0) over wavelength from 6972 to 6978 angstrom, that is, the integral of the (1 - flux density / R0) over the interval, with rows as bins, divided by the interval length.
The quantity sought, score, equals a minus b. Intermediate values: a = 0.072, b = -0.101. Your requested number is 0.17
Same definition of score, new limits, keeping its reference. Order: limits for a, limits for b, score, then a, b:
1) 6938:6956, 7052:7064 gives -0.05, -0.039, 0.013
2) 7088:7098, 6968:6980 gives 0.13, 0.046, -0.083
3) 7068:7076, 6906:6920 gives 0.04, 0.043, 0.006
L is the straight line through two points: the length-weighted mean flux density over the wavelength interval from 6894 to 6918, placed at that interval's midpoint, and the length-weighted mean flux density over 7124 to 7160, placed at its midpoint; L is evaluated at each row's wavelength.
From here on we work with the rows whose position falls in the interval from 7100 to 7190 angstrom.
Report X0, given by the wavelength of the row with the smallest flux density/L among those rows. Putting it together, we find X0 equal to 7114.0 angstrom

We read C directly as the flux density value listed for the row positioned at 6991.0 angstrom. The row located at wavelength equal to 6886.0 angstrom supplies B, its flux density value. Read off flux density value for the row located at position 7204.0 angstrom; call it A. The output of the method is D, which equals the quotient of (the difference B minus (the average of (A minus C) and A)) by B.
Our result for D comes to 0.61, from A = 162.8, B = 193.9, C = 176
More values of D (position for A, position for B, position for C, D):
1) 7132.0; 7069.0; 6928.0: 0.54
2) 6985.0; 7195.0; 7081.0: 0.49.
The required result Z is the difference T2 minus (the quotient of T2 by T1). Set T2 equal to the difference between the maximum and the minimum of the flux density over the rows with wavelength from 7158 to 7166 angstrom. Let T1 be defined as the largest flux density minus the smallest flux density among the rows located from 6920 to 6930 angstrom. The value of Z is 10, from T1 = 3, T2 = 17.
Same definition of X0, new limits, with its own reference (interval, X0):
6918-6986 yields 6955.0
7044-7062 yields 7060.0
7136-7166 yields 7159.0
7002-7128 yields 7114.0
